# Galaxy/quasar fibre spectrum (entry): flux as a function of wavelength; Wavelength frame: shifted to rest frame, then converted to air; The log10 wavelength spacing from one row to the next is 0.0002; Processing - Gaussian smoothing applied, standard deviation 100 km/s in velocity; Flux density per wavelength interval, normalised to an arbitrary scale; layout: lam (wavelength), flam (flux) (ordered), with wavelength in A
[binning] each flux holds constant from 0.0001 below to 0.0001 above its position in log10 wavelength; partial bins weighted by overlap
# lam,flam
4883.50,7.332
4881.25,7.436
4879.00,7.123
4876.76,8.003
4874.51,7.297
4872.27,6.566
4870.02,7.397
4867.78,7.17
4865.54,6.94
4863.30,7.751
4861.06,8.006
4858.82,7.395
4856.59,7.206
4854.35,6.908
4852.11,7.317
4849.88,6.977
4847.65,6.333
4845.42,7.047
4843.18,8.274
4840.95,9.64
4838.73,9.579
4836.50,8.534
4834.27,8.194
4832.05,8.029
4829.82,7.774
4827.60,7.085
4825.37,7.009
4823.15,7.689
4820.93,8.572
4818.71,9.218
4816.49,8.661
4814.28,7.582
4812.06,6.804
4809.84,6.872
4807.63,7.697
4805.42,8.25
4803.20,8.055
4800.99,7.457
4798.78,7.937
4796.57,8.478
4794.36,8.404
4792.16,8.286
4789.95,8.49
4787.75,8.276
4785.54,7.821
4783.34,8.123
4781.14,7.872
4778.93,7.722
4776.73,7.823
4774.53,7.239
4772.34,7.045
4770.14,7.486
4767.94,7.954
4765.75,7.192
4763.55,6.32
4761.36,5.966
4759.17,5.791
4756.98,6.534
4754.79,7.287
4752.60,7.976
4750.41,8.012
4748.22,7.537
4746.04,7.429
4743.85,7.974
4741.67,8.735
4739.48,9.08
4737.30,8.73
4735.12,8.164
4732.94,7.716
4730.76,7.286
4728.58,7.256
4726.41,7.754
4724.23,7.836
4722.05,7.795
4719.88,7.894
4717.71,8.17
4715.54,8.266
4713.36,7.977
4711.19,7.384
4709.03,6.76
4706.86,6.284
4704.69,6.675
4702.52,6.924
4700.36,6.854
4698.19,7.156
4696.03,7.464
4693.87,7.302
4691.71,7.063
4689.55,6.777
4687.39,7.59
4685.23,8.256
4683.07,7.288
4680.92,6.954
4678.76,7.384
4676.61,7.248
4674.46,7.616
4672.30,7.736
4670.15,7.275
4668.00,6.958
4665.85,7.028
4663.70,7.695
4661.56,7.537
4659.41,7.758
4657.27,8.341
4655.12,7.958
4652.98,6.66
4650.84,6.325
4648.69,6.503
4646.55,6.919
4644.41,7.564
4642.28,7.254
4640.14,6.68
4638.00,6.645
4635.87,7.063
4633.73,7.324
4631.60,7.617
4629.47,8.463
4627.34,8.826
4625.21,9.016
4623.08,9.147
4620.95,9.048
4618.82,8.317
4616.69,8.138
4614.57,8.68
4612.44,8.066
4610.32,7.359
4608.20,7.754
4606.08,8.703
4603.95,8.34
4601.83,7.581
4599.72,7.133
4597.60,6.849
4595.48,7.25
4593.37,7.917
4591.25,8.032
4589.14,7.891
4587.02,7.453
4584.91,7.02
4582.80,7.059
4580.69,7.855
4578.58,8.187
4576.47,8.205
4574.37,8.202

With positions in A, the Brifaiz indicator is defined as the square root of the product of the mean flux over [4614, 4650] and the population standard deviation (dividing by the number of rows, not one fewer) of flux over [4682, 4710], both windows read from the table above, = 1.93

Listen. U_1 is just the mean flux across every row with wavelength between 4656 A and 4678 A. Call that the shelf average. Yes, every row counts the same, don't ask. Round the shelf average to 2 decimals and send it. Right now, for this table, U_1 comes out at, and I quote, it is 7.52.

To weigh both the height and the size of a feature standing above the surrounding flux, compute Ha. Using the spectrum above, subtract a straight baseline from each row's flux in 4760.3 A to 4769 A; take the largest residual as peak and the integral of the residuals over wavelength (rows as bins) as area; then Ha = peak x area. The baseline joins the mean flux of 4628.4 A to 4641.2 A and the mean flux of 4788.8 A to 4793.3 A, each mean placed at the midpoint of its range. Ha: 3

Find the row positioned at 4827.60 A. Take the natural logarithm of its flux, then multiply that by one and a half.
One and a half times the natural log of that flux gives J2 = 2.94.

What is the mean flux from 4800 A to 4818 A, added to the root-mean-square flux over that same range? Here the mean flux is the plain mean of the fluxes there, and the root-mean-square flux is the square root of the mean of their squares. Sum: 15.4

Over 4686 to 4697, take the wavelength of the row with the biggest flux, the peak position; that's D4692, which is 4687.39 A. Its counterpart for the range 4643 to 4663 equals 4657.27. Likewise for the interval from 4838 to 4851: 4840.95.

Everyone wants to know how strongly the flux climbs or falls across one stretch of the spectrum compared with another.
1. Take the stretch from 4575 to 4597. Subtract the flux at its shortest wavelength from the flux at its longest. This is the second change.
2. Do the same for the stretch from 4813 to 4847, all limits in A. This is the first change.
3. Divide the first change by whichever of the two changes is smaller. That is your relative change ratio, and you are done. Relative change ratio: 0.6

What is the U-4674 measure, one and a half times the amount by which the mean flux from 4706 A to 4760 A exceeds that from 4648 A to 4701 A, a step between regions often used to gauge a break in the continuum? 0.5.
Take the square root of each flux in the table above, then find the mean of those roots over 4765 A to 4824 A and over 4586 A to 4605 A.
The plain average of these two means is 2.78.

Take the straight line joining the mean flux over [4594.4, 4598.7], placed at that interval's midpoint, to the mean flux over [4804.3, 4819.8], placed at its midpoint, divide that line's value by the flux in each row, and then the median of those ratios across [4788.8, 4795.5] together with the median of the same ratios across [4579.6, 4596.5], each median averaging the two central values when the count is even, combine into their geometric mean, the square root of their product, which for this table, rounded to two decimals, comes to 0.92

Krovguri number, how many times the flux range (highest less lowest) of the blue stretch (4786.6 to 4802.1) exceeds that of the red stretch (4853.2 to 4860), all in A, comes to 2.1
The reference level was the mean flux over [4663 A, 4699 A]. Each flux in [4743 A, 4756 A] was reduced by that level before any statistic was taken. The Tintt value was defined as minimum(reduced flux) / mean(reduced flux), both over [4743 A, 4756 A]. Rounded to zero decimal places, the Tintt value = 0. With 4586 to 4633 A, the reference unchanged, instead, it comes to -1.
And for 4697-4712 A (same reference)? 2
